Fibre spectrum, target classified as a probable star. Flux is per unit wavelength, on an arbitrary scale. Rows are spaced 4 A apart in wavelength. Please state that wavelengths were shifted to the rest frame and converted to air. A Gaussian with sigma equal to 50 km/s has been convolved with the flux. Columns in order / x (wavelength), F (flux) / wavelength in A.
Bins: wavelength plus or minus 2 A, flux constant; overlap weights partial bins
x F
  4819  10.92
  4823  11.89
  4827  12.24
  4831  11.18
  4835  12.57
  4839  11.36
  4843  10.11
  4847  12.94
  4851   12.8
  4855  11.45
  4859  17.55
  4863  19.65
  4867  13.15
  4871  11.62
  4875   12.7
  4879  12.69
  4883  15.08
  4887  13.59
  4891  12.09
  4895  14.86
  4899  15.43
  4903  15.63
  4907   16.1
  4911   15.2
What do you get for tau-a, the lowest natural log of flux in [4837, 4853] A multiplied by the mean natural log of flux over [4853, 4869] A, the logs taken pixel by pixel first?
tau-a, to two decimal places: 6.28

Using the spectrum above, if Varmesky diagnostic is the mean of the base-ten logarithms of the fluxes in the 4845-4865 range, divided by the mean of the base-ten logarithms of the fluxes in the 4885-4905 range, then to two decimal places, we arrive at 1.01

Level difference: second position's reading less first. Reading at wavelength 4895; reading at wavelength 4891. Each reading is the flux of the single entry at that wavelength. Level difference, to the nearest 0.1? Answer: -2.8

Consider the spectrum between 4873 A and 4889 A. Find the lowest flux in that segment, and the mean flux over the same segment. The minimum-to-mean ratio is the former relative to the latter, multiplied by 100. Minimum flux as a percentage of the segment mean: 93.9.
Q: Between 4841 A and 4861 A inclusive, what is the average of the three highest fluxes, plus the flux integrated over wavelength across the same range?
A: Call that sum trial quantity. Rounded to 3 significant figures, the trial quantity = 274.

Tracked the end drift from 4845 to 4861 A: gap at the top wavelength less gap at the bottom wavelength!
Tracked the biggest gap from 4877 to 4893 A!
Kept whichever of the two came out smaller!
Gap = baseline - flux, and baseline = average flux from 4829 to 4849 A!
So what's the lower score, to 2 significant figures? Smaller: -4.6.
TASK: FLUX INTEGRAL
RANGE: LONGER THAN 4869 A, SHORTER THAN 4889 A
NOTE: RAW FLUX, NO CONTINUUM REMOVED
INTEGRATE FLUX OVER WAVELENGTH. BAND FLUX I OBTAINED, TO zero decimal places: 263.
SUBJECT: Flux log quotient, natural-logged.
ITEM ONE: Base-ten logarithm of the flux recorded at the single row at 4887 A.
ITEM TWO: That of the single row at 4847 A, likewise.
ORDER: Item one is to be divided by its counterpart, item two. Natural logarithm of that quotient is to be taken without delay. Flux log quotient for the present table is 0.019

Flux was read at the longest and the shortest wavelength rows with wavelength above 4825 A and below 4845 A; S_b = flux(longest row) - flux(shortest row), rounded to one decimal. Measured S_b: -2.1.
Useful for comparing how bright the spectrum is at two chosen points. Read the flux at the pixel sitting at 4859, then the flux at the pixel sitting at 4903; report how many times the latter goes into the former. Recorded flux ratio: 1.12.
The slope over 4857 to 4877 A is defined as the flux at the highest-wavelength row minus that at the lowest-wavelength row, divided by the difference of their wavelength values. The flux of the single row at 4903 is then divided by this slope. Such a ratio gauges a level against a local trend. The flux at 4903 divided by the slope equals -52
